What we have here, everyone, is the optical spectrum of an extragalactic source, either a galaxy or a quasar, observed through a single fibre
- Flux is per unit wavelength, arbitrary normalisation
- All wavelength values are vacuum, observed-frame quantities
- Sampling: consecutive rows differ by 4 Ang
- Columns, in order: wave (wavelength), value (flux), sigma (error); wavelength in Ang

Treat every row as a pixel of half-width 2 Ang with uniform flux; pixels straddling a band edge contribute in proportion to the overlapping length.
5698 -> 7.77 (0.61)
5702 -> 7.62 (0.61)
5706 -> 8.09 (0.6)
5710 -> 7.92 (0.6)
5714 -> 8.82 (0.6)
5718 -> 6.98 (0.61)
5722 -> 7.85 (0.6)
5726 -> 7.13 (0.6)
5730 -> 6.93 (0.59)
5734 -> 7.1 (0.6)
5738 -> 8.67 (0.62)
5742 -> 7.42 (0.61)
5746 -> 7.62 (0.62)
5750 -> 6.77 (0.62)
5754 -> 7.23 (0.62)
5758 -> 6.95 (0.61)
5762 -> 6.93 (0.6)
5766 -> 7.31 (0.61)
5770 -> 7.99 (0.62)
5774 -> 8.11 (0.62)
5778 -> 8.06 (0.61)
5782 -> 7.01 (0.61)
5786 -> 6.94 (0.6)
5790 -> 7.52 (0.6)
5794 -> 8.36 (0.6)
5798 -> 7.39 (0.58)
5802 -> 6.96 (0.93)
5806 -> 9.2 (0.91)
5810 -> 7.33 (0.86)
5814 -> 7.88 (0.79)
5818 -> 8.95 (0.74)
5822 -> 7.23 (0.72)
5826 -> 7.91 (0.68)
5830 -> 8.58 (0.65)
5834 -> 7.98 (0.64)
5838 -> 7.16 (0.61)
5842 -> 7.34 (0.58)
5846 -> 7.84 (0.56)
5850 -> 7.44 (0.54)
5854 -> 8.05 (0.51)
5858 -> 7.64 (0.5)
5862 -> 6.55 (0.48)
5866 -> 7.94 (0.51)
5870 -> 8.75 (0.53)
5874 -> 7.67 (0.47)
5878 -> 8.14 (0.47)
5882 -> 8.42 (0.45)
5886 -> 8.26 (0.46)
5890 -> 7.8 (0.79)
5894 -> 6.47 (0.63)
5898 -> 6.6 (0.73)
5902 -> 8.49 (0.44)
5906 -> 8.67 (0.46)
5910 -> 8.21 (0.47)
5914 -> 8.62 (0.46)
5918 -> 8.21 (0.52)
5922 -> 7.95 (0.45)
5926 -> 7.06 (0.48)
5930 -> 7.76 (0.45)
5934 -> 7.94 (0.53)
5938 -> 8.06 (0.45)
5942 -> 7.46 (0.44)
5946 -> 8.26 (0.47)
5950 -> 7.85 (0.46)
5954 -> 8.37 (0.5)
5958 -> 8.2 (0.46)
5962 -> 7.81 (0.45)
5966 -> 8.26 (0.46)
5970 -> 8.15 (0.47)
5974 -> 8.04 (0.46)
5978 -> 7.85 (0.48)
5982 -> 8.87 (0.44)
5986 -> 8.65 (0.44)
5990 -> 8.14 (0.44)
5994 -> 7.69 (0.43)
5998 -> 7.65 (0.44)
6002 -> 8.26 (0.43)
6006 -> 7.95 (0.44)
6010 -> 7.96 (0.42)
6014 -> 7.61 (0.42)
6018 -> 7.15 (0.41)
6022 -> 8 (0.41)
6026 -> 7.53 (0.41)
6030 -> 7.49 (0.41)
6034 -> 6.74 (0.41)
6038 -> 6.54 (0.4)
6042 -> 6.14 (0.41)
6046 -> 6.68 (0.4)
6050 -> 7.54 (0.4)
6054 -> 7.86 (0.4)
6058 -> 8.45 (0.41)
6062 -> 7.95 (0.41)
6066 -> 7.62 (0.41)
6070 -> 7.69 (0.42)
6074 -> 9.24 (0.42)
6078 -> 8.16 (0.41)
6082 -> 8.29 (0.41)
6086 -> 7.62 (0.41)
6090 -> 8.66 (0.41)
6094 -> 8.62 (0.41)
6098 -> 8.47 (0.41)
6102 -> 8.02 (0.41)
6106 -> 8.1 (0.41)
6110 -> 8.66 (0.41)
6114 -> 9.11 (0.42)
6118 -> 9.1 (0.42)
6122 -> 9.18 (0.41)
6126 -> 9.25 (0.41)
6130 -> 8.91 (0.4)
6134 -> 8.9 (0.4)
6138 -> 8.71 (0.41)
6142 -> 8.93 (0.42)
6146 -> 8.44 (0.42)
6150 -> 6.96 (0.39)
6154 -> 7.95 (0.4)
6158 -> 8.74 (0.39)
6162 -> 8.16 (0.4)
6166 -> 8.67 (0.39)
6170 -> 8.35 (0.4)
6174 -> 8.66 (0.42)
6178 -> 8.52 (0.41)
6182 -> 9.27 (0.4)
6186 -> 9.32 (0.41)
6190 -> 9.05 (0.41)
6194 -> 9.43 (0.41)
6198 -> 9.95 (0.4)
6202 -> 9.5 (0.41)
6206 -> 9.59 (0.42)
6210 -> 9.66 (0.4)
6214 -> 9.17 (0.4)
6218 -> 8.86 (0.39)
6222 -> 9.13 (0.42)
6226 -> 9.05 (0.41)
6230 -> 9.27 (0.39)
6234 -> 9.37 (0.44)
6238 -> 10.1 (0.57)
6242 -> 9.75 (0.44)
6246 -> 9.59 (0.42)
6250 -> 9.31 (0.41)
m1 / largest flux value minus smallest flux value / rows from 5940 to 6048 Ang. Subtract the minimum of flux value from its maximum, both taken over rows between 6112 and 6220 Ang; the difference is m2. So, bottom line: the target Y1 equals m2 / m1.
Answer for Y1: 1.10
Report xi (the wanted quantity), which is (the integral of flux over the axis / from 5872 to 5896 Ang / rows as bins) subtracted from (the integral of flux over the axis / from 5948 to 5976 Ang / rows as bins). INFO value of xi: 40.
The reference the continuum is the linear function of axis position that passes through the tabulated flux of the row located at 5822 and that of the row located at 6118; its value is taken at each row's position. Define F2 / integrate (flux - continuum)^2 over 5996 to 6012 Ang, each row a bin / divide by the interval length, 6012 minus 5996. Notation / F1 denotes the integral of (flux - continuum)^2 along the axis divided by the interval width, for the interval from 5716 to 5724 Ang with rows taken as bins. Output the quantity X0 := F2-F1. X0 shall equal -0.6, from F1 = 0.9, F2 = 0.2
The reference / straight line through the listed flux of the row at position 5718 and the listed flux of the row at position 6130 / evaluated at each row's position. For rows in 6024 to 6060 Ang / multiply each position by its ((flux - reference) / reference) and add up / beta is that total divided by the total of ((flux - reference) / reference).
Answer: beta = 6040.1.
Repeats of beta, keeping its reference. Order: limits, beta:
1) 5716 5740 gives 5732.2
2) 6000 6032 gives 6019.7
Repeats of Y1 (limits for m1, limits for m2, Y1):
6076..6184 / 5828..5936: 0.99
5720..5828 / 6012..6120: 1.28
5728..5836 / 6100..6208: 1.23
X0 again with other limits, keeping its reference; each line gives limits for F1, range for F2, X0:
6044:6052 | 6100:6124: -2.2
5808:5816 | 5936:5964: -0.2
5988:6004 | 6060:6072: 0.8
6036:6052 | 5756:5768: -3.8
